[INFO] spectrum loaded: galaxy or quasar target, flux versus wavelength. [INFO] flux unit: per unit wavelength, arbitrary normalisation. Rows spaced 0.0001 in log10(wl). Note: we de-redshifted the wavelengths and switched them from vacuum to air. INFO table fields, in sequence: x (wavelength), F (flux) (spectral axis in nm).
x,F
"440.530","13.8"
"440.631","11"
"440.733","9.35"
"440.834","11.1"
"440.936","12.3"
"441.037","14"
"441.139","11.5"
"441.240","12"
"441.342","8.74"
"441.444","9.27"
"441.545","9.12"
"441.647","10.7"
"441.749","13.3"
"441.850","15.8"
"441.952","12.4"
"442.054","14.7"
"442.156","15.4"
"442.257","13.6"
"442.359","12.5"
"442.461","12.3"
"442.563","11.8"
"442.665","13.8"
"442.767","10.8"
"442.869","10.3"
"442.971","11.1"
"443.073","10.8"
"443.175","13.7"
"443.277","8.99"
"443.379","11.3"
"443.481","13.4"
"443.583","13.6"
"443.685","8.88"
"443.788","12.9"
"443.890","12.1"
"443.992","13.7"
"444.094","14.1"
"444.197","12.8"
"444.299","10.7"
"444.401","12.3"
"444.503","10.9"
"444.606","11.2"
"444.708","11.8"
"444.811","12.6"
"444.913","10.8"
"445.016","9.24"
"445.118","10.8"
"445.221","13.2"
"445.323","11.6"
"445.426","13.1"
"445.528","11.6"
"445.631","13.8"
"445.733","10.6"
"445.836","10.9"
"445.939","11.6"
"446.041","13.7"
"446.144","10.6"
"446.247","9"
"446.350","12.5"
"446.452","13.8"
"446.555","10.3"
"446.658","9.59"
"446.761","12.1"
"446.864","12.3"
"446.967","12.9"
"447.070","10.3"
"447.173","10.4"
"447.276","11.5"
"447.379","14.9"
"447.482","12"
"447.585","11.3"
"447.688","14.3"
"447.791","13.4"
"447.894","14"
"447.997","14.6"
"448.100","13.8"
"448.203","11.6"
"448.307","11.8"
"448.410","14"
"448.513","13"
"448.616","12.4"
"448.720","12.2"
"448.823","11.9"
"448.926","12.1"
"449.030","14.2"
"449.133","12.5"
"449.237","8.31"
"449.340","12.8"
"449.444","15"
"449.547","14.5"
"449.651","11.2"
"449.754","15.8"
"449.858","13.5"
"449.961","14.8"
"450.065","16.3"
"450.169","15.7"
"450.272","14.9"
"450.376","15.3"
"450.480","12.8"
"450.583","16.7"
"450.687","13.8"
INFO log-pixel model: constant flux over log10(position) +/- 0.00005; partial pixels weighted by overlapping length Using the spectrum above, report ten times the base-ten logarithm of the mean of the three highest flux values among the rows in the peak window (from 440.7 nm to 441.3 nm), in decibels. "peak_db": 11.1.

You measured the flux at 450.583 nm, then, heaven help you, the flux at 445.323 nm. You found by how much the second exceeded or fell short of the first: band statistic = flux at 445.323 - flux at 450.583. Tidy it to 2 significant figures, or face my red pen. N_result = -5.1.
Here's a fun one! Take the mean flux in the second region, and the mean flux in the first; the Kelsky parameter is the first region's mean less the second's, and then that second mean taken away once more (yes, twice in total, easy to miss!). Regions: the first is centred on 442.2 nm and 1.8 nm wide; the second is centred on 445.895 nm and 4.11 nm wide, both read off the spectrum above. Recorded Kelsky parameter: -11.9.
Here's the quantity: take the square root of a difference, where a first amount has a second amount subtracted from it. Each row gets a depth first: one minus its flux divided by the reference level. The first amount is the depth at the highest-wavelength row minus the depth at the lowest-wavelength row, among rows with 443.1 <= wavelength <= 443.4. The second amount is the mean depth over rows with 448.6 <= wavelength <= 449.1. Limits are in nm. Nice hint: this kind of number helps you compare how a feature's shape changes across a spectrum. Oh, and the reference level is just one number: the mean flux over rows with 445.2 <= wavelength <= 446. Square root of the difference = 0.49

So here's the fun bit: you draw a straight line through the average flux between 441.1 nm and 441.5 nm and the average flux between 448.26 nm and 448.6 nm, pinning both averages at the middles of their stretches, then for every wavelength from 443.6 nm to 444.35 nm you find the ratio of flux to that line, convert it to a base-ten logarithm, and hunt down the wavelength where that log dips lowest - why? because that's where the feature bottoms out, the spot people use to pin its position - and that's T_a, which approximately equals 443.685 nm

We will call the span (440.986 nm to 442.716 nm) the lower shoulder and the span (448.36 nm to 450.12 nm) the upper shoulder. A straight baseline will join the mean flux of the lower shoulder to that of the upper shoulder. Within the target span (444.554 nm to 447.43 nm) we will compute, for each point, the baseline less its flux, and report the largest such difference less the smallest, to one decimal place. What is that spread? 5.8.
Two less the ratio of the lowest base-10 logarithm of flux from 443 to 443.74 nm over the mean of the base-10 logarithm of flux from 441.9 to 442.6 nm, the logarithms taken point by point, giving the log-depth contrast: 1.15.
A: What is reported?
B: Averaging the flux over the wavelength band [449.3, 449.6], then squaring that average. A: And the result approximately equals 199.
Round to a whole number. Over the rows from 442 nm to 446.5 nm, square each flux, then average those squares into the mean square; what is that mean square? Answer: 147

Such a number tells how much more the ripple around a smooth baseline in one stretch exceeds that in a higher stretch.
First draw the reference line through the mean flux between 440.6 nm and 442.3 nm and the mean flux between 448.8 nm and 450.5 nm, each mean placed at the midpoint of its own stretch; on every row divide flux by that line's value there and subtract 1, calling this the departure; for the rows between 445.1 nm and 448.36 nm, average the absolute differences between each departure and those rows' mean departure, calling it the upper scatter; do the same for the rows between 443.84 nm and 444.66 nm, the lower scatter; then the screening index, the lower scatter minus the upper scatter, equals -0.02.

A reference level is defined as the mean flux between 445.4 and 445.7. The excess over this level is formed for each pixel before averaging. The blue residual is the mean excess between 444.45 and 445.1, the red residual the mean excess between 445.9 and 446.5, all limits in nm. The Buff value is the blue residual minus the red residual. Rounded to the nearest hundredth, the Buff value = -0.78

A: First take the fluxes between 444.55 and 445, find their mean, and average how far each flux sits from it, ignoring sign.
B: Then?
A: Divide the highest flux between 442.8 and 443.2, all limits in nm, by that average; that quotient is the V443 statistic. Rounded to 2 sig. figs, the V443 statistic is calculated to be 23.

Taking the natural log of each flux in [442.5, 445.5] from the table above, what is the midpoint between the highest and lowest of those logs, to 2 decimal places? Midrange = 2.41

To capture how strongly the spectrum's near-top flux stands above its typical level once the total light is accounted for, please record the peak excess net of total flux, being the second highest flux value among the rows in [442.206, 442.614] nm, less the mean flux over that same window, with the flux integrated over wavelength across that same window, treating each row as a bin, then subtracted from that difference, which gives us -5.2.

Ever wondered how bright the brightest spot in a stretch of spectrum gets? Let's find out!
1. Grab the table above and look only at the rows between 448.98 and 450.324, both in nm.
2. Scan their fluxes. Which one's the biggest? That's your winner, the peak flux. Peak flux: 16.3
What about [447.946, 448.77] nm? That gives 14.6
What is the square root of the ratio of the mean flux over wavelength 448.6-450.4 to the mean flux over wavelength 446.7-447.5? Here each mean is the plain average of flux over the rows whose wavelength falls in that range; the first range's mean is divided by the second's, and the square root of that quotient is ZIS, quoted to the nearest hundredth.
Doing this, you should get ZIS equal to 1.06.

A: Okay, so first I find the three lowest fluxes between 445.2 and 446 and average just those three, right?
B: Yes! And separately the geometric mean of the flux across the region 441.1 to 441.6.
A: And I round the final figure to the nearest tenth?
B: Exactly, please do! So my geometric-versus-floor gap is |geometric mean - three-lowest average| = 1.0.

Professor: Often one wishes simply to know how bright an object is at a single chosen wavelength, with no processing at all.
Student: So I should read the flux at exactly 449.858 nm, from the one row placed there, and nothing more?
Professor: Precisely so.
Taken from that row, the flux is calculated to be 13.5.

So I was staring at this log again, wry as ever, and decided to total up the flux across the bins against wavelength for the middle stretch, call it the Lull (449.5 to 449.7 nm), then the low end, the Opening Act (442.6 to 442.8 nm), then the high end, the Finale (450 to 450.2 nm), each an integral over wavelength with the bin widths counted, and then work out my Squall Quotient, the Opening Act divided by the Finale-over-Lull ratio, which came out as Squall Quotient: 2.0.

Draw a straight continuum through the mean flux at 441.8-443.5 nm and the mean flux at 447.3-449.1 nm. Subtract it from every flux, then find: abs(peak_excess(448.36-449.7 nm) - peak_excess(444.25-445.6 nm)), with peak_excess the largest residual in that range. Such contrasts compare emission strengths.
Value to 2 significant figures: 1.4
